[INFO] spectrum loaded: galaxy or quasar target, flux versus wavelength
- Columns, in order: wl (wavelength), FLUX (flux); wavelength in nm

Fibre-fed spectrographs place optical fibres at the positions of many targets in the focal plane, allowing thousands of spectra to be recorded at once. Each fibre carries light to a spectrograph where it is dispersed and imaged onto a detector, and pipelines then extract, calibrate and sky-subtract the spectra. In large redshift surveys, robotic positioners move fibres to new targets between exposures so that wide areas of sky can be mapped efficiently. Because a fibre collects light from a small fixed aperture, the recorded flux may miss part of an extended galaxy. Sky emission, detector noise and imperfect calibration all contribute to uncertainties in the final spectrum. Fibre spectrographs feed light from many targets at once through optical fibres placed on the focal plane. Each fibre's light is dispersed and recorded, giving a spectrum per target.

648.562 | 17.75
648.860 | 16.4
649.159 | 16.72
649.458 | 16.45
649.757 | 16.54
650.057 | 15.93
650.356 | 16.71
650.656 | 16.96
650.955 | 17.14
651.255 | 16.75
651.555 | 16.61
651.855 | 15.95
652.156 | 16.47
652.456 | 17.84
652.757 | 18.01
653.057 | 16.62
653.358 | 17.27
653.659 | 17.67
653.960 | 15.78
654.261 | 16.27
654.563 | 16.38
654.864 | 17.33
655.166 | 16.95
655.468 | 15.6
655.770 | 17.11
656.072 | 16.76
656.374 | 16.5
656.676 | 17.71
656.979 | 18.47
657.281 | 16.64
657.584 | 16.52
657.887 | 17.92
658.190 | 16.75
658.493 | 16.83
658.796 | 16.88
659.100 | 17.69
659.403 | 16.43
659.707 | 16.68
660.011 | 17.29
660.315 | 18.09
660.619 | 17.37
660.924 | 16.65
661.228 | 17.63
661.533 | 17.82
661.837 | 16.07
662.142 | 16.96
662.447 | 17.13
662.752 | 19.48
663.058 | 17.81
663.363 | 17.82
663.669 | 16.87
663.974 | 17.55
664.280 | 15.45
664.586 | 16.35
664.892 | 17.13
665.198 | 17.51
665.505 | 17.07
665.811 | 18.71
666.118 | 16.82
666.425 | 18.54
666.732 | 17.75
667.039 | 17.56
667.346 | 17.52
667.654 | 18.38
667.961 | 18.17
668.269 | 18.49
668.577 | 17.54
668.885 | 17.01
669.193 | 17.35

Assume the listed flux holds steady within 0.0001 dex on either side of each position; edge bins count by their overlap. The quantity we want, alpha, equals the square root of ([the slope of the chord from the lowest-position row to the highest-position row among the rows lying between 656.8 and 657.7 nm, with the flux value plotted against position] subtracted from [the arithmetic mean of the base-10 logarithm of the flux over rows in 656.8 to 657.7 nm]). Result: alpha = 2.1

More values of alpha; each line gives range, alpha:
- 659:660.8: 1.2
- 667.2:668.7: 1.1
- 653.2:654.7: 1.4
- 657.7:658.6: 1.7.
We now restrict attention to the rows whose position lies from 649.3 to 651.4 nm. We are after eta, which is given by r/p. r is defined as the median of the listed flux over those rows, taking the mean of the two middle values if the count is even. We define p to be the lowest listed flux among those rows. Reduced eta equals 1.05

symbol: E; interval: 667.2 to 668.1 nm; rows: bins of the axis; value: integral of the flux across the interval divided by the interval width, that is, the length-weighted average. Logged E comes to 18.0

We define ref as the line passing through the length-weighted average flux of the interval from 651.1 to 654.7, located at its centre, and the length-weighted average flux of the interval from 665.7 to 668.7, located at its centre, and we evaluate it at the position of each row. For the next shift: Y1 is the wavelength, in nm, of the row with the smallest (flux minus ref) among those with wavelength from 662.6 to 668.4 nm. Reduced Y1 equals 664.280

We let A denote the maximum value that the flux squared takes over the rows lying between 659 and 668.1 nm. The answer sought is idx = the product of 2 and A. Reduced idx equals 759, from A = 379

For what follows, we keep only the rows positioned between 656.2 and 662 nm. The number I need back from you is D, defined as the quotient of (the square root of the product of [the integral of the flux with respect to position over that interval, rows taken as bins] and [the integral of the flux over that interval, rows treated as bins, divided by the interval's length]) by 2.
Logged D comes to 20.7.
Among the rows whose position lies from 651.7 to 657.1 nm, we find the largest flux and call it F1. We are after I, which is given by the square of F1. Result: 341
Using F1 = 18.47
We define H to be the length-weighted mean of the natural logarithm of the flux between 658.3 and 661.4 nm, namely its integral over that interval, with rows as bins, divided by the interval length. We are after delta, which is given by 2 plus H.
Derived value 4.84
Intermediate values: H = 2.84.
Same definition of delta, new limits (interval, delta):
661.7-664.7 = 4.84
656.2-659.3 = 4.84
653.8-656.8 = 4.81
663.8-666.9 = 4.85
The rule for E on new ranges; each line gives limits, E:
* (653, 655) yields 16.8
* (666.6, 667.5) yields 17.6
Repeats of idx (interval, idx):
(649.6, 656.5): 649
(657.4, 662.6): 654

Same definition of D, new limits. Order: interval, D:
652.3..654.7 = 13.2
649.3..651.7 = 12.9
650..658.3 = 24.3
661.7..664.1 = 13.5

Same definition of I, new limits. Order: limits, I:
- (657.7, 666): 379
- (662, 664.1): 379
